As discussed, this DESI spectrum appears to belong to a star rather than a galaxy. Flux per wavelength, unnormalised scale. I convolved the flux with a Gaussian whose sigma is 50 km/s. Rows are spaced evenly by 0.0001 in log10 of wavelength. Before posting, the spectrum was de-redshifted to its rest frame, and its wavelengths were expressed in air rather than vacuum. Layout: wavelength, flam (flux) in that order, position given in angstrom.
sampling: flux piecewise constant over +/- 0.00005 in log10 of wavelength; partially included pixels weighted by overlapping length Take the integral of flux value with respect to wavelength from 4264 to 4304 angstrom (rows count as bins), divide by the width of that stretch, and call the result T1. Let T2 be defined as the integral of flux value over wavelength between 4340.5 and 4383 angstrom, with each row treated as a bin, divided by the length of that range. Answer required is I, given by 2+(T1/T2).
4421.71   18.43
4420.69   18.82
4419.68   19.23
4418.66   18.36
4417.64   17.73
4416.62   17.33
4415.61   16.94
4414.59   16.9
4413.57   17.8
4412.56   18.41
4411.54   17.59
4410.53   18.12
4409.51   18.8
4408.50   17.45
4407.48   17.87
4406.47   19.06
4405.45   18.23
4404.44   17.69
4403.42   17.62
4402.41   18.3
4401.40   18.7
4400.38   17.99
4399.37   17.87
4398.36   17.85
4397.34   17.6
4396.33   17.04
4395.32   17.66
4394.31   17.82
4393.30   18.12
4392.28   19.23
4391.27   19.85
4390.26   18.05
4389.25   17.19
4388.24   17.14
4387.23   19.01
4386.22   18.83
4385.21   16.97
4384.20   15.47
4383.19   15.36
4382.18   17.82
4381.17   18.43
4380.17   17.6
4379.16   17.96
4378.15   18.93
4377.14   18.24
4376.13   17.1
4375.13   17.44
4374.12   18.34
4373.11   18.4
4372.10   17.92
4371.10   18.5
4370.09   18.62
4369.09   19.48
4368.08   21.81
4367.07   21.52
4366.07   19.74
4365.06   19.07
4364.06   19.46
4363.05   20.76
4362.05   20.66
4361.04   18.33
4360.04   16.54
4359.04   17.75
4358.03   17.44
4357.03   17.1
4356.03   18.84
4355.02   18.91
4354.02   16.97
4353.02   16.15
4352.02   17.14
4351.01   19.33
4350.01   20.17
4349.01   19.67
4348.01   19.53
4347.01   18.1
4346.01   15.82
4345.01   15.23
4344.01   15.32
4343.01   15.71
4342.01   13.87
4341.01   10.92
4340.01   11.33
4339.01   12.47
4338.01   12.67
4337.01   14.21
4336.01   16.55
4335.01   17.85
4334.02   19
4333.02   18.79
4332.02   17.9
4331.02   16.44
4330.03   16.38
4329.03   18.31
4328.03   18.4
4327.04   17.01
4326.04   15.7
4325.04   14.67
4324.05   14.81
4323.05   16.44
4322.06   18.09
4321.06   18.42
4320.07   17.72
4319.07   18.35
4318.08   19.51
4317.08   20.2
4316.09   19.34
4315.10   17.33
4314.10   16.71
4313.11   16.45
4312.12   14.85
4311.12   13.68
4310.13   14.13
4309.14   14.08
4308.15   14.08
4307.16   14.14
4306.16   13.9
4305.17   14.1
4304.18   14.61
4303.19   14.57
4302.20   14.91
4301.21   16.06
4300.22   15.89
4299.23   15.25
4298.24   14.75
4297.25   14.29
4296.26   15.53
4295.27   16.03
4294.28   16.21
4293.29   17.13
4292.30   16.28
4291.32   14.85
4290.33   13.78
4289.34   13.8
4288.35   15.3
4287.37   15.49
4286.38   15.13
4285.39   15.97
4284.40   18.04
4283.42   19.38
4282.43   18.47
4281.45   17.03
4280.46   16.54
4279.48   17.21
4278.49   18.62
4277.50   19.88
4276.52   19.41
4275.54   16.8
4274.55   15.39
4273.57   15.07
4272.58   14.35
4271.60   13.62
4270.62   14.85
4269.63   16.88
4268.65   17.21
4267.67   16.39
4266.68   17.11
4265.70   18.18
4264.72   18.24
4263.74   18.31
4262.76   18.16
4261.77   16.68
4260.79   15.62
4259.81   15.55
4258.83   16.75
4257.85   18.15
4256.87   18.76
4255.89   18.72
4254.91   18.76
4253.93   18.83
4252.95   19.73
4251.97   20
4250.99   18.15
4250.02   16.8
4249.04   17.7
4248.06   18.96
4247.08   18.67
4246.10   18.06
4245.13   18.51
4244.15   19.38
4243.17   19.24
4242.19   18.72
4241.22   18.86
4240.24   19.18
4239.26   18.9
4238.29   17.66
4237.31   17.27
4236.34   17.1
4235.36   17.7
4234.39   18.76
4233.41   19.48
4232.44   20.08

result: 2.90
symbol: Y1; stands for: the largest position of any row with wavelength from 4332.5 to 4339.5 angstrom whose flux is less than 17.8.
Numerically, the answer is 4339.01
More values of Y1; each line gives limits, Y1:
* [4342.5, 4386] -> 4385.21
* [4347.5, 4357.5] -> 4357.03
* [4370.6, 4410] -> 4408.50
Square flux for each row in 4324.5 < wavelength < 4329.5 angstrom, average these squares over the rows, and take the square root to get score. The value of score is 16.9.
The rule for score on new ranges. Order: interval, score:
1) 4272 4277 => 16.3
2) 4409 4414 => 18.1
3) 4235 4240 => 17.7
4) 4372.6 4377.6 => 17.9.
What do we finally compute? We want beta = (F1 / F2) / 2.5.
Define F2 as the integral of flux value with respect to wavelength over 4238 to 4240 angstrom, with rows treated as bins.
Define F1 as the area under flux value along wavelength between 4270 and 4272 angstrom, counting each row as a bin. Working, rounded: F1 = 29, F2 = 36.9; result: 0.31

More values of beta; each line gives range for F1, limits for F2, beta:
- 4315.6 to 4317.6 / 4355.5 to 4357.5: 0.44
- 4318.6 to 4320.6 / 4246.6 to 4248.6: 0.38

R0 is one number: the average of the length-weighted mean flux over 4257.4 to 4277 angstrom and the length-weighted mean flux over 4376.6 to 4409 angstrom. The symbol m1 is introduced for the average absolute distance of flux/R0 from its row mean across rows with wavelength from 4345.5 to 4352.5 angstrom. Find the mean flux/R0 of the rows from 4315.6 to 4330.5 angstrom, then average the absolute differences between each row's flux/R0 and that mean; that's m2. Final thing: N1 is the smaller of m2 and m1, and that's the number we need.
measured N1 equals 0.075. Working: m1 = 0.075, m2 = 0.080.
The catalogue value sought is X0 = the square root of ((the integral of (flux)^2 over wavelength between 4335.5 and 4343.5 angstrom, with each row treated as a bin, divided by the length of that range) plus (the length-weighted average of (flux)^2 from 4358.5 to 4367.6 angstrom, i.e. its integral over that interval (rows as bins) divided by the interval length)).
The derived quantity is 23.7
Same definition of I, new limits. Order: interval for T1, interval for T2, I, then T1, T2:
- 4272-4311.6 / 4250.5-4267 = 2.87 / 15.7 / 18.0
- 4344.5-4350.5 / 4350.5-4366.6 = 2.98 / 18.1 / 18.4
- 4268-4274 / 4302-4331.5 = 2.94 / 15.4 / 16.3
